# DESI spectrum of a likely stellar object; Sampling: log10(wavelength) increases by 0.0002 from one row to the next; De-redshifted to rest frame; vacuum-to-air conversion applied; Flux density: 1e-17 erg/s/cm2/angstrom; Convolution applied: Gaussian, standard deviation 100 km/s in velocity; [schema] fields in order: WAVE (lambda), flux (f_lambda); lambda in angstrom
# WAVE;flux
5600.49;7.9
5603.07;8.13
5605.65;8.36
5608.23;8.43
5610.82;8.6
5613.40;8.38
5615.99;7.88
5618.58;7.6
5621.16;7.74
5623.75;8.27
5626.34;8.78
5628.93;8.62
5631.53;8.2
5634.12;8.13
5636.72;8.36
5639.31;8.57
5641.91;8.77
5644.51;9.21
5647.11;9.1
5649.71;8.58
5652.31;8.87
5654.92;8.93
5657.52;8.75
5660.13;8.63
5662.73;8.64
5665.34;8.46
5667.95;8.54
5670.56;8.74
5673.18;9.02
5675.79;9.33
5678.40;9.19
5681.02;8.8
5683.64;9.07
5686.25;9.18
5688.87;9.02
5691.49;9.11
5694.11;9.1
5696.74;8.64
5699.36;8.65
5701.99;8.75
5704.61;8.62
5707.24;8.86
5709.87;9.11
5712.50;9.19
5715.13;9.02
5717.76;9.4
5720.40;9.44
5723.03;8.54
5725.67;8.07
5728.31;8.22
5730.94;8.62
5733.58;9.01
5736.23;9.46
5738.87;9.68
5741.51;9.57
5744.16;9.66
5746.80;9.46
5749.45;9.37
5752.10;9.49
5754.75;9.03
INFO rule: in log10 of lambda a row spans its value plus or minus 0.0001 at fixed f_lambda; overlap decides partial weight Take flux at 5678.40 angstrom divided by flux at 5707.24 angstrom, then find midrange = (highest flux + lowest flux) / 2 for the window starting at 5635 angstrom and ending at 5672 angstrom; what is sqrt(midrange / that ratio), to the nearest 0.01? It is 2.91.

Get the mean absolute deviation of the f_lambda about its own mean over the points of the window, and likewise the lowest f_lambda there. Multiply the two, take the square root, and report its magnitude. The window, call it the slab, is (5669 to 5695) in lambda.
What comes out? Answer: 1.1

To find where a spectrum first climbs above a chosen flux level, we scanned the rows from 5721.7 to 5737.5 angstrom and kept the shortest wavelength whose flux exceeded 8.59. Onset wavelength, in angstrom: 5730.94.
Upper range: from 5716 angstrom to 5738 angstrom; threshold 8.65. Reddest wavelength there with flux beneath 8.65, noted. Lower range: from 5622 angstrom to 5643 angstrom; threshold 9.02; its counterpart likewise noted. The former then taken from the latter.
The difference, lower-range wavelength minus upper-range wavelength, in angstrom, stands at -89.0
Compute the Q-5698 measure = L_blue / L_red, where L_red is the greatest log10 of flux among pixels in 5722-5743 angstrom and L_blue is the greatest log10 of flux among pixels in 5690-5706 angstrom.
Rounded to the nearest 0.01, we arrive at 0.97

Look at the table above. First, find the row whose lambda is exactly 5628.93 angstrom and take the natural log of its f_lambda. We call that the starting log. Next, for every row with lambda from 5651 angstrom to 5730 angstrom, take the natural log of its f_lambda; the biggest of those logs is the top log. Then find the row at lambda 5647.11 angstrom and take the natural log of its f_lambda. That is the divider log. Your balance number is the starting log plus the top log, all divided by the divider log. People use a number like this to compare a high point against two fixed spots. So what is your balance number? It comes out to 1.99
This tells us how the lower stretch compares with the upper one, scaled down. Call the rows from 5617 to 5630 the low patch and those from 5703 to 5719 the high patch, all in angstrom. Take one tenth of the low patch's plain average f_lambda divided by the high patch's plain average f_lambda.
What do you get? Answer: 0.091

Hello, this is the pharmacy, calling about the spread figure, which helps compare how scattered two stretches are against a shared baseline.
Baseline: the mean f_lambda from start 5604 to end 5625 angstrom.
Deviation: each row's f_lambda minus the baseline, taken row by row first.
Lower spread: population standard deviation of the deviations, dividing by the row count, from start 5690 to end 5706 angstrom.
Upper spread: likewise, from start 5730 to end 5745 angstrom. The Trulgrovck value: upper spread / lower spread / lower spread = 8.7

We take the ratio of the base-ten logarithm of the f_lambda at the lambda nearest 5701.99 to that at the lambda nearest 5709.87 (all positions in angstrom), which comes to 0.98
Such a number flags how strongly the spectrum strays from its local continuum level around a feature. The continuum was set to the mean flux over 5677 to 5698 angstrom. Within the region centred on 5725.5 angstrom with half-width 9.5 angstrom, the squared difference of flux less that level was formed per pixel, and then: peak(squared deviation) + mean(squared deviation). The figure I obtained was 1.21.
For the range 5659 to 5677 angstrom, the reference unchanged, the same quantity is 0.45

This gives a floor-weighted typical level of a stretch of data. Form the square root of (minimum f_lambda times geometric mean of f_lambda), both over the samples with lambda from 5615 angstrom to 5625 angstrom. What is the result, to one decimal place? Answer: 7.7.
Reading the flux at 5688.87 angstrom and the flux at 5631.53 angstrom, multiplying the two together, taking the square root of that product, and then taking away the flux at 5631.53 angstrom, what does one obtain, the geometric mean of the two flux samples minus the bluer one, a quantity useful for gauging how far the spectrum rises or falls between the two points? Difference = 0.40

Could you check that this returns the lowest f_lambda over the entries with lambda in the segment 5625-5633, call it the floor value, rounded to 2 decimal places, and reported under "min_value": 8.20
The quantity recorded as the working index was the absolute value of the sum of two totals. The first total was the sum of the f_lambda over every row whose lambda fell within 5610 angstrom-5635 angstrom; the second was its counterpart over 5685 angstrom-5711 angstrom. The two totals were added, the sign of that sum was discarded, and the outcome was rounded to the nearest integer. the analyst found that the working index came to 171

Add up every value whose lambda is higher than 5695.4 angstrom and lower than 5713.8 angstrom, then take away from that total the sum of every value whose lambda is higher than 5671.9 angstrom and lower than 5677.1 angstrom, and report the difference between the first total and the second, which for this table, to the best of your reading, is 43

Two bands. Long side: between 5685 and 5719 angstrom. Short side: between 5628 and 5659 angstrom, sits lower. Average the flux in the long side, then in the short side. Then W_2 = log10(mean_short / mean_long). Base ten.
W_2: -0.015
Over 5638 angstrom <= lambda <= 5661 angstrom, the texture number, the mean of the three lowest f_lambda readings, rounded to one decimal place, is 8.6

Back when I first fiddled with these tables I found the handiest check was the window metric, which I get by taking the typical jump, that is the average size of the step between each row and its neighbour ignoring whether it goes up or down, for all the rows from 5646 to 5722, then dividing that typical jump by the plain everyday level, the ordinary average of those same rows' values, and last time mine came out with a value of 0.021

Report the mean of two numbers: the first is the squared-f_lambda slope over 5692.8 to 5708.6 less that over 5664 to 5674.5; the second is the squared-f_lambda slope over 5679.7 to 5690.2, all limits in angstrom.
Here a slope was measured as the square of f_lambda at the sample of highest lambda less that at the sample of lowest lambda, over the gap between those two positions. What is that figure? -0.5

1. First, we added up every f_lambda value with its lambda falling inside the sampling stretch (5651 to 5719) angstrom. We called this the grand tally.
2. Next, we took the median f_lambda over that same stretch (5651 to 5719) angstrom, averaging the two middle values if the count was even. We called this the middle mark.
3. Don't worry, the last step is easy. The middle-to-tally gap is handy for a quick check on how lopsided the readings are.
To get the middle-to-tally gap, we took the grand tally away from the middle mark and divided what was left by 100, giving -2.2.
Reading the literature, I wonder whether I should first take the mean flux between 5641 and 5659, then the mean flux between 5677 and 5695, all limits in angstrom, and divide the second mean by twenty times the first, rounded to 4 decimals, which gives 0.0510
